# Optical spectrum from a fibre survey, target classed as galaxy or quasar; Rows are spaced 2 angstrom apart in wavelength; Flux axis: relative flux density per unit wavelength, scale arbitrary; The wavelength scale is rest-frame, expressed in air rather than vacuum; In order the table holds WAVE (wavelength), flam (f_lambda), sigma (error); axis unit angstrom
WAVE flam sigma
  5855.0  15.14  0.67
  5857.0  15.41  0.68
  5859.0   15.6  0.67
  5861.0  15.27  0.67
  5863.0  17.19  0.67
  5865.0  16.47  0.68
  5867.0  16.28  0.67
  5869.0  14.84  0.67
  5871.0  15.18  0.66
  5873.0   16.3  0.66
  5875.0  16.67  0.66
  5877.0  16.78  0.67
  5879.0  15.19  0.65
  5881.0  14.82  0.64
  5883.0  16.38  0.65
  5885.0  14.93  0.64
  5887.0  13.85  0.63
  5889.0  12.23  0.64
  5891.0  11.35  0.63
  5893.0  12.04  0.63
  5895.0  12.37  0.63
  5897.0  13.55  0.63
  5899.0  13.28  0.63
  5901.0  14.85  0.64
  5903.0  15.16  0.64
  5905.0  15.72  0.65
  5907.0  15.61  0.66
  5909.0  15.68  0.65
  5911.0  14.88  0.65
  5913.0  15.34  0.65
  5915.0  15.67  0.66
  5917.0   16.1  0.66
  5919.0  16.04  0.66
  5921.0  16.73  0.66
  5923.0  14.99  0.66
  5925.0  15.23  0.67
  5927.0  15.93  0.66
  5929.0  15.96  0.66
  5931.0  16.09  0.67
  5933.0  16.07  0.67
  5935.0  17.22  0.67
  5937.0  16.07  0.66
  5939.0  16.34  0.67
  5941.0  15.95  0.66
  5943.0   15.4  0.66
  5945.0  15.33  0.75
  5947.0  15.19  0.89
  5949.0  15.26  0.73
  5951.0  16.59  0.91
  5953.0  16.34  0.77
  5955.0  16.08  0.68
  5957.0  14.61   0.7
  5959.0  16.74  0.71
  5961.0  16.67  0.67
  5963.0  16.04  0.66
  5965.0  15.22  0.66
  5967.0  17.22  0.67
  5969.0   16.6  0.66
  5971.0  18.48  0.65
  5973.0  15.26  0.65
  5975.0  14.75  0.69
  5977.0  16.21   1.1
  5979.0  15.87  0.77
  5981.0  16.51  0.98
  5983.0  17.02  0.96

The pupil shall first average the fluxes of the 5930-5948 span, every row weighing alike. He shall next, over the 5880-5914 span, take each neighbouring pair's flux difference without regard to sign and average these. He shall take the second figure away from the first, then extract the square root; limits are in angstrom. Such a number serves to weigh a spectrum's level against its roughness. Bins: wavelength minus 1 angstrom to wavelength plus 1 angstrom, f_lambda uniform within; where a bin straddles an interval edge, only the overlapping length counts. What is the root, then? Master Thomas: 3.89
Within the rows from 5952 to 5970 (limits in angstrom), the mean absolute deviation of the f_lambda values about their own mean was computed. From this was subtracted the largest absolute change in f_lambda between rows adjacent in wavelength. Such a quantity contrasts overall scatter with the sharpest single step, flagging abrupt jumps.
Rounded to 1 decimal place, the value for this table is -1.5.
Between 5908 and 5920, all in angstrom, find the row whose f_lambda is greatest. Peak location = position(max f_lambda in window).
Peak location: 5917.0 angstrom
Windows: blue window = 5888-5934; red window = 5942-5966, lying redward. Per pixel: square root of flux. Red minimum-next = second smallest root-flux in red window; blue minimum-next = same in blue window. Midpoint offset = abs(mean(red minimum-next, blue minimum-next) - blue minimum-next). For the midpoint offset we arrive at 0.21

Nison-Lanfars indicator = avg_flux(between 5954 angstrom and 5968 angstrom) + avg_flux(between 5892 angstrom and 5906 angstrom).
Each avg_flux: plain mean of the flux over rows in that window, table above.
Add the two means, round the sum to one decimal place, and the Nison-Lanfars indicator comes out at 29.9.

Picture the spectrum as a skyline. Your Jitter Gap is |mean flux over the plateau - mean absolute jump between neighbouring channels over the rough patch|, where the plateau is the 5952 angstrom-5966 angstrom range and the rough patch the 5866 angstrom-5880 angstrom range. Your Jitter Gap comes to 15.1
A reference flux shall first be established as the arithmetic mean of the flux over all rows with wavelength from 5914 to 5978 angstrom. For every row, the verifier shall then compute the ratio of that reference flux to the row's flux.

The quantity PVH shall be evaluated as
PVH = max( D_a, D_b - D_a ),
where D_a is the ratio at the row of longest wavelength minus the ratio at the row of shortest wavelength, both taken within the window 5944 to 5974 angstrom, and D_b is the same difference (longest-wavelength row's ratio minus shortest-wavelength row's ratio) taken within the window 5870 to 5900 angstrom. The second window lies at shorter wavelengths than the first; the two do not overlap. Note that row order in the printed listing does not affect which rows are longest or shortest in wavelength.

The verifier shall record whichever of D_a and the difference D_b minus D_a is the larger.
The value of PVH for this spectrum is 0.146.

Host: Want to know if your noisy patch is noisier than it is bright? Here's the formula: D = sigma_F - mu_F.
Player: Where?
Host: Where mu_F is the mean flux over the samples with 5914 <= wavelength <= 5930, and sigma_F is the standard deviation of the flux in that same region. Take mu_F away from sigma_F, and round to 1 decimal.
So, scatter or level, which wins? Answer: -15.3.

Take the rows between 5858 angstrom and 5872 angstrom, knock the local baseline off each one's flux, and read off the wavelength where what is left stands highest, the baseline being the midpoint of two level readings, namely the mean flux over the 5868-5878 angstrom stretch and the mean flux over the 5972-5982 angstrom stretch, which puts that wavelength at 5863.0 angstrom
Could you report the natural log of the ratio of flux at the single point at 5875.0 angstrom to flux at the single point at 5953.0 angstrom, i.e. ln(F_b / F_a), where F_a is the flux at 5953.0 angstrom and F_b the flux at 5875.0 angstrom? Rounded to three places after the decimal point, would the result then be 0.020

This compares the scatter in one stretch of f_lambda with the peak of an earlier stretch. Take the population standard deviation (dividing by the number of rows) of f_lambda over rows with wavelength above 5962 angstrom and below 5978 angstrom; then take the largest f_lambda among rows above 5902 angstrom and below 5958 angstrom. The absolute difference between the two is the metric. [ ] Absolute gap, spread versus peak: 16.1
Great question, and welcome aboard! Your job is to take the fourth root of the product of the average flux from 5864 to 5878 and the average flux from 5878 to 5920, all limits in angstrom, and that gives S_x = 3.91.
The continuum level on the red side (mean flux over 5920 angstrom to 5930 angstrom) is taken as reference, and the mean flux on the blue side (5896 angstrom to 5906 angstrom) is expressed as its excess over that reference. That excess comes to -1.3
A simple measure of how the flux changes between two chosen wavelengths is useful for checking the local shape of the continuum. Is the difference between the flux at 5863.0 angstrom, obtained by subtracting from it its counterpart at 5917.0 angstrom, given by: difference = 1.1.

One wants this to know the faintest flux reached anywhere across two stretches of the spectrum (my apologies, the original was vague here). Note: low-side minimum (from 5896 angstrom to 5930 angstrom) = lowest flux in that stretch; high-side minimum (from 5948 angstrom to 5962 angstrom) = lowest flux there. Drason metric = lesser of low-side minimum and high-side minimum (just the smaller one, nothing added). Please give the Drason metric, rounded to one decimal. 13.3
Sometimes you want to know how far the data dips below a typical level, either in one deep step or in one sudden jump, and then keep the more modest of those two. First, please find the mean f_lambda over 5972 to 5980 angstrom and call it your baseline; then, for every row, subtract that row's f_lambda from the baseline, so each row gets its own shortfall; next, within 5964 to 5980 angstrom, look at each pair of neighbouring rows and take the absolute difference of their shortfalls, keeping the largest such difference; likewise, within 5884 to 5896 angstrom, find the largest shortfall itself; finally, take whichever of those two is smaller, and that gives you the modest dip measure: 3.2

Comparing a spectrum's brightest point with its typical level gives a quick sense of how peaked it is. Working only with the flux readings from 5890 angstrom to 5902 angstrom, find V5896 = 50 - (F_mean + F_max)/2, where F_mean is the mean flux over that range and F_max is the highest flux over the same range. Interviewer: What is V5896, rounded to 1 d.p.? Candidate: 36.1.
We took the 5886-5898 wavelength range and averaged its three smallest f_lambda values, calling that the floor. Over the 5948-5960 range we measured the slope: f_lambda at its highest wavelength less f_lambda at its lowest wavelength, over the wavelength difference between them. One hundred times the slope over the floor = 1.2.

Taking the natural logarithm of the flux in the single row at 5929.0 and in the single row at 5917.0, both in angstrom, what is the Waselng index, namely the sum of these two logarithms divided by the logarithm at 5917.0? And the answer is 2.00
